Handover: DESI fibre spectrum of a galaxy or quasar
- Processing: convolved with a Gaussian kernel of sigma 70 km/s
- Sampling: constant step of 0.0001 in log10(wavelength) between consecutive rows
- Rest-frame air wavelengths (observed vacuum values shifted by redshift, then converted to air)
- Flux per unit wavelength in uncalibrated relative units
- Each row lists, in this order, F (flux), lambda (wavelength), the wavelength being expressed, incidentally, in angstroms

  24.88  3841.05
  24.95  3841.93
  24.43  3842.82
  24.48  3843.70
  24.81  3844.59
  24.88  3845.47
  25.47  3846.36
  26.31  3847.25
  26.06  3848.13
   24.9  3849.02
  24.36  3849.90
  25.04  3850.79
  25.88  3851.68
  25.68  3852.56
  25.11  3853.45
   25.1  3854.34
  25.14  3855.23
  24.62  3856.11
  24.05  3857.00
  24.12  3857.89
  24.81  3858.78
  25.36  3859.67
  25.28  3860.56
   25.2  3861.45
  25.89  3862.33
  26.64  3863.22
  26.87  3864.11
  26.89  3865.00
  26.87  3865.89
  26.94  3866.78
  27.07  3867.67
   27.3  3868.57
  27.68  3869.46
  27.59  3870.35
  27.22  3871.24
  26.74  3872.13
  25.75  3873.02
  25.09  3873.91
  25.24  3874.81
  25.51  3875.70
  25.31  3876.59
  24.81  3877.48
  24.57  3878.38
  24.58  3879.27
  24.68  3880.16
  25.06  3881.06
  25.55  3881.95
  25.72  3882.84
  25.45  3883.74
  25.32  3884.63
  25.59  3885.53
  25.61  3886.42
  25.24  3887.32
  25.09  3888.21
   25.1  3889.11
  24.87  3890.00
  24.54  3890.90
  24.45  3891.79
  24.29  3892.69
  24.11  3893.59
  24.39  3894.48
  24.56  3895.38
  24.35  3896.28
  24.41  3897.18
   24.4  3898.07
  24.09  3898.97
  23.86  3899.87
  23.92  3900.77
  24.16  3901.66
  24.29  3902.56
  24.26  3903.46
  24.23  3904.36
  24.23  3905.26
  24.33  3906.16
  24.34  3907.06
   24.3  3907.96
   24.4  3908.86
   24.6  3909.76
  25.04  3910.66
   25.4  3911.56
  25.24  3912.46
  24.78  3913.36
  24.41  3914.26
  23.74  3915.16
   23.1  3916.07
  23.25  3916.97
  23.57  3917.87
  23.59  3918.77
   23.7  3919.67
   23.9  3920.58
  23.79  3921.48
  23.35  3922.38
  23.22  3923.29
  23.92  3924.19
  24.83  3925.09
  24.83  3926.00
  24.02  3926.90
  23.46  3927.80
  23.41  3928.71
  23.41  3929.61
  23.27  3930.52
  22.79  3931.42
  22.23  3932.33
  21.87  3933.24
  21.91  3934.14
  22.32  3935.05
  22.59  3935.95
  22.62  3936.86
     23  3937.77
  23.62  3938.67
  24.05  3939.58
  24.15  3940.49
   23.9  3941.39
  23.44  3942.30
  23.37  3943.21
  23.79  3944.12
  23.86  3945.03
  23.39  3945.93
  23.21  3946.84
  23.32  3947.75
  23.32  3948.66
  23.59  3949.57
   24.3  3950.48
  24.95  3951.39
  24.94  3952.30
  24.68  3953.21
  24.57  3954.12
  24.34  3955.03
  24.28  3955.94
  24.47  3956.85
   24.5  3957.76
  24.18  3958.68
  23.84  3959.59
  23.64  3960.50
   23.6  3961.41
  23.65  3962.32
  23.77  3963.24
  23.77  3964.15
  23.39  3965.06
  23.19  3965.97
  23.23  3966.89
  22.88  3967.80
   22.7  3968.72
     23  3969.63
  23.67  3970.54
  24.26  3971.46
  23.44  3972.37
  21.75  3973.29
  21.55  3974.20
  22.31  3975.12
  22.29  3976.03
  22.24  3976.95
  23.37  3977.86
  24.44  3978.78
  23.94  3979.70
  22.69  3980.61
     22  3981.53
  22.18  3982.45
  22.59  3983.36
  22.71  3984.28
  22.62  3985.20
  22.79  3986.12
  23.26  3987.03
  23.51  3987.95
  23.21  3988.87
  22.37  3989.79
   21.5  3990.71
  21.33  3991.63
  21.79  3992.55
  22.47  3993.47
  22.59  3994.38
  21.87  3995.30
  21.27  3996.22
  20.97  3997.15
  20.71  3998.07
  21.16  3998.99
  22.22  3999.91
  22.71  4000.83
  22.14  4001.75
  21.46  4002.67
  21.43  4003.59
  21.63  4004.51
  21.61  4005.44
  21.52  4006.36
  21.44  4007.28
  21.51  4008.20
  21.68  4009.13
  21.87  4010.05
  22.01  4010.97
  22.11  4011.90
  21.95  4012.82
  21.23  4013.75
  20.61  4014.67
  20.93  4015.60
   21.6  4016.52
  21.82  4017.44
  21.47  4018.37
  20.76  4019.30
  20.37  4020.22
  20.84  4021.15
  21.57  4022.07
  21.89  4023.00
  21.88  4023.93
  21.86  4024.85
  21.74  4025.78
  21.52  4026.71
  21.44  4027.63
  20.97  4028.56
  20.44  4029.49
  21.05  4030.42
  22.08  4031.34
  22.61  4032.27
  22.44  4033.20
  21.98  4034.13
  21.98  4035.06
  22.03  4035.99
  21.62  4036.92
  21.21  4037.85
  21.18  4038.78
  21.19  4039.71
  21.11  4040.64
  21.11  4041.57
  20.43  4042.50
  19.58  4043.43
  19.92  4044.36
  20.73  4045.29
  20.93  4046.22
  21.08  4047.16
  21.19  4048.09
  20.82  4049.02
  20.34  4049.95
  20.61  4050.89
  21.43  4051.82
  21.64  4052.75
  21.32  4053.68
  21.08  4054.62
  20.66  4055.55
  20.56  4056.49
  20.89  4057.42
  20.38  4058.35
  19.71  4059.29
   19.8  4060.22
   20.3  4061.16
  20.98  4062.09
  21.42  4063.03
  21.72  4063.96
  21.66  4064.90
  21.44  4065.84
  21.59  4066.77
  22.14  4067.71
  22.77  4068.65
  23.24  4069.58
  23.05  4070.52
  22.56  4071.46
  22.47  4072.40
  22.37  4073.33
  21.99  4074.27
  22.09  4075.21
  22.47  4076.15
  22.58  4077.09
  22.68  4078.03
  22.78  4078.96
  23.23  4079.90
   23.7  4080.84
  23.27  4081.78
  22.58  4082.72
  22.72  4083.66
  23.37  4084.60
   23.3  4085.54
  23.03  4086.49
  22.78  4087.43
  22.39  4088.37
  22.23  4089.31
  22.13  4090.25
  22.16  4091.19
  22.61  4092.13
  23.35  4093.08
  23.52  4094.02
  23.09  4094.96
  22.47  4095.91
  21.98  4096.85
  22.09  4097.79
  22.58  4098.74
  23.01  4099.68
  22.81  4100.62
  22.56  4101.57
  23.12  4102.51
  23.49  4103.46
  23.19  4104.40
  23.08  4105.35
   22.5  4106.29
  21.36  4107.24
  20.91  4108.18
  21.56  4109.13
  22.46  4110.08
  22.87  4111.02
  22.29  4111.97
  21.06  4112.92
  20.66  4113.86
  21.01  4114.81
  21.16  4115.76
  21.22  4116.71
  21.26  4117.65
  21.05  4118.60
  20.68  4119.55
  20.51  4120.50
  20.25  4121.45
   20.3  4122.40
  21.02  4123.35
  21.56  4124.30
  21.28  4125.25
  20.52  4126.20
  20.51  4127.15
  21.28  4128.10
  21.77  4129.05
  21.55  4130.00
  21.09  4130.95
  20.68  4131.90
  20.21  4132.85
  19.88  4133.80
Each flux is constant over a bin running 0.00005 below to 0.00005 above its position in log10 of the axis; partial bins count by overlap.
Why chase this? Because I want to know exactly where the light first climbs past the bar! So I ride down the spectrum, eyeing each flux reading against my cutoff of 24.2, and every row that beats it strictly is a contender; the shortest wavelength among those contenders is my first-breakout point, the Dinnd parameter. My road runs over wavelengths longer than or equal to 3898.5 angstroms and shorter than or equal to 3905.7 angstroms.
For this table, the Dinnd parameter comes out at 3902.56 angstroms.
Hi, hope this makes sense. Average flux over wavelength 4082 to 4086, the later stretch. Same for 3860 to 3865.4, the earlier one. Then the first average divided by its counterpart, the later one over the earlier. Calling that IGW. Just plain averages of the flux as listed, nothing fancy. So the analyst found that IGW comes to 0.88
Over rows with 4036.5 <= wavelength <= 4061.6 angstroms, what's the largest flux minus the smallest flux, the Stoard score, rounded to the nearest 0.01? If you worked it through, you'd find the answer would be 2.06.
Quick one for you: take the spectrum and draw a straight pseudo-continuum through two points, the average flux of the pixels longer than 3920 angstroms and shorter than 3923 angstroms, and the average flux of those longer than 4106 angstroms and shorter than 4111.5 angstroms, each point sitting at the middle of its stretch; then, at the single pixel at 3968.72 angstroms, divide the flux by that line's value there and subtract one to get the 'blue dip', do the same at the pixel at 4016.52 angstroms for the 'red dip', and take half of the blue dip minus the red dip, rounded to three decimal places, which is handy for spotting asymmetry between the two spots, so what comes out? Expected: 0.015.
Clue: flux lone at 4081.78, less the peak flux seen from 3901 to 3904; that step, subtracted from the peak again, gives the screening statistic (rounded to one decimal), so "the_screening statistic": 25.3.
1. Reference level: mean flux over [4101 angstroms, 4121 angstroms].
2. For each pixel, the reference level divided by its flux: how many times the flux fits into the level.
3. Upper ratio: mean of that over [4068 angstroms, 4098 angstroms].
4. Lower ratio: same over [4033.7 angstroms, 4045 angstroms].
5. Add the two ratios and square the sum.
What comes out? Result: 4.0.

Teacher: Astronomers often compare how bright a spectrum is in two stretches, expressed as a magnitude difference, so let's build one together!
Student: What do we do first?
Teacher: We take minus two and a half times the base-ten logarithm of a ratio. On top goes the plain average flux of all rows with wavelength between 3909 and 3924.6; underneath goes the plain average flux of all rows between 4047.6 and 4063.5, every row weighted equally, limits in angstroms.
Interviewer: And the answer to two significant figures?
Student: -0.16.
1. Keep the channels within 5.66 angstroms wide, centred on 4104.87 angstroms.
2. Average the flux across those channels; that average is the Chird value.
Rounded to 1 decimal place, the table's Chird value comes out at 22.8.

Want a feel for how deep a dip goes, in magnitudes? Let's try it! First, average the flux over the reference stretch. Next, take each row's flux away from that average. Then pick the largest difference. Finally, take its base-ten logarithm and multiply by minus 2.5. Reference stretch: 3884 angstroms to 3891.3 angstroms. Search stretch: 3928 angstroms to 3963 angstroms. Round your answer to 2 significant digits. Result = -1.3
